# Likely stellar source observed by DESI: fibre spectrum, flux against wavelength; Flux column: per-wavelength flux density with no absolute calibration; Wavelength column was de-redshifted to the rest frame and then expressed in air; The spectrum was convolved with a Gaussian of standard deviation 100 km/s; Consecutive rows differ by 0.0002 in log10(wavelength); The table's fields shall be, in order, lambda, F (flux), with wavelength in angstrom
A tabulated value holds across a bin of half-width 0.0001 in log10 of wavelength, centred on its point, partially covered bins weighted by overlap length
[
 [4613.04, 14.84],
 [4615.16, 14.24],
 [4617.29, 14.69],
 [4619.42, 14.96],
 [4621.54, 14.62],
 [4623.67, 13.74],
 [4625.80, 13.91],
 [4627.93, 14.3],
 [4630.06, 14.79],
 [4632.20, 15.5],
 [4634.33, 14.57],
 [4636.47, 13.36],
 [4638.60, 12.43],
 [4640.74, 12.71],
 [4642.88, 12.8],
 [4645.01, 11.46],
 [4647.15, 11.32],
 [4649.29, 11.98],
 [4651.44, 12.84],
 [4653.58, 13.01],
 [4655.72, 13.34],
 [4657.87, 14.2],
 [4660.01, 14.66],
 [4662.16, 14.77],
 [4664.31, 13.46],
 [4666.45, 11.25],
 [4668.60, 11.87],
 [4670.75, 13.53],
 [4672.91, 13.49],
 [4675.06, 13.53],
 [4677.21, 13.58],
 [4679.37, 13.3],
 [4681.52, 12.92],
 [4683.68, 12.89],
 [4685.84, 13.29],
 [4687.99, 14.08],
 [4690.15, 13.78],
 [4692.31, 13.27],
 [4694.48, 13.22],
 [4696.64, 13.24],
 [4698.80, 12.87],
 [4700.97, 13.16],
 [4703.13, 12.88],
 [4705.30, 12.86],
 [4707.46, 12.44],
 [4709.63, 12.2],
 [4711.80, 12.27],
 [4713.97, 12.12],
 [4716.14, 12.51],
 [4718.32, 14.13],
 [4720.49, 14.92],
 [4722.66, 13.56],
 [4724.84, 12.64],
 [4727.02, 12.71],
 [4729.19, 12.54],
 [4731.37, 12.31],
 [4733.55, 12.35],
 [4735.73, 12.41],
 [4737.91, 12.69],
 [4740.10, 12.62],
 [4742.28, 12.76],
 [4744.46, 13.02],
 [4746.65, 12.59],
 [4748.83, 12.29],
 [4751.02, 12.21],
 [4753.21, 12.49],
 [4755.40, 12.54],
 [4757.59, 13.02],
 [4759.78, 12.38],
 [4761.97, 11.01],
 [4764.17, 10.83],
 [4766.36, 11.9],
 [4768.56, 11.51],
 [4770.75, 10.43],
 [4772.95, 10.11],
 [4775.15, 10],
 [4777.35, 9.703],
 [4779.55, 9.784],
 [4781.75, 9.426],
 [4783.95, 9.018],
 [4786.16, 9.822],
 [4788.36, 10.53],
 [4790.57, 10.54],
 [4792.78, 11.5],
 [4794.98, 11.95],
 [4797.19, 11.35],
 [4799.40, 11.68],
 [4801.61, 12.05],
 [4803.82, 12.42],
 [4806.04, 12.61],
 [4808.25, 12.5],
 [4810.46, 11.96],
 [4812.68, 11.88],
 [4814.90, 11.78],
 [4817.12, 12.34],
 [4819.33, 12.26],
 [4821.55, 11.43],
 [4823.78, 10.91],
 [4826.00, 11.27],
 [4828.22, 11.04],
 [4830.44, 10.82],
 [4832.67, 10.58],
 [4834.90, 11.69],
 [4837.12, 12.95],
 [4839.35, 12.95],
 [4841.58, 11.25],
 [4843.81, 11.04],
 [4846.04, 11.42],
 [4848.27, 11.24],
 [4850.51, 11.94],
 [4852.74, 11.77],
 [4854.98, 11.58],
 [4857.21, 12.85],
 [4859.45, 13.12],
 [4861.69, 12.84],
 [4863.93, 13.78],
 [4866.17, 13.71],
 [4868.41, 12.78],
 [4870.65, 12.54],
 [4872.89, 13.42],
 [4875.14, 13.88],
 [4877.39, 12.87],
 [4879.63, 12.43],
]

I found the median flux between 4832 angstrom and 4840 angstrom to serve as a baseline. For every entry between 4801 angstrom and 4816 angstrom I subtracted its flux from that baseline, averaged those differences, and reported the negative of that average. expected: -0.1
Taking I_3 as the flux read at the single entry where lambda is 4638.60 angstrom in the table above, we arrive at 12.43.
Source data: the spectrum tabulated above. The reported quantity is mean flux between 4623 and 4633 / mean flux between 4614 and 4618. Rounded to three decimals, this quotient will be 0.999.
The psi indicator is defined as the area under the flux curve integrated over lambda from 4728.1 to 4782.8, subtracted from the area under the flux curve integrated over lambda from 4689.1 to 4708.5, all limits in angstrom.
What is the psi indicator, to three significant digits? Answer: -387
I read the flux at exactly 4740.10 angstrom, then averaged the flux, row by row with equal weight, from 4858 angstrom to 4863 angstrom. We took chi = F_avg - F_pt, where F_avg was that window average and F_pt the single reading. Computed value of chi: 0.4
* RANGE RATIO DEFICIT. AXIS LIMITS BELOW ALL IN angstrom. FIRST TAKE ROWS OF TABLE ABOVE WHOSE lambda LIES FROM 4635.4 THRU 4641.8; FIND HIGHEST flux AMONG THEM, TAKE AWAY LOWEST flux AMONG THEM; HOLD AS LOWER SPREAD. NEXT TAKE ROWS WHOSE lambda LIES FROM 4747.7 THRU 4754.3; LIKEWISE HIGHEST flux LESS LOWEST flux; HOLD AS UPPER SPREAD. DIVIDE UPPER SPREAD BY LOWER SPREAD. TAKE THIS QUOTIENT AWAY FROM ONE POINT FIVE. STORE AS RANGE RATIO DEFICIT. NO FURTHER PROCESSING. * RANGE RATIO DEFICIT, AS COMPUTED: 1.2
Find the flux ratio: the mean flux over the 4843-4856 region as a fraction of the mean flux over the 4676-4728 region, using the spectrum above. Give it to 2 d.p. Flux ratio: 0.88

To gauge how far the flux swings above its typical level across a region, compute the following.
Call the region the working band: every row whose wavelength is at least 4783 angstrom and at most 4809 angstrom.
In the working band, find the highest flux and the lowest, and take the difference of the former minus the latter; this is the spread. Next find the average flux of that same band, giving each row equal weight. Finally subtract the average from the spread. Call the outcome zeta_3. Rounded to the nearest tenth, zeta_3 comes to -7.7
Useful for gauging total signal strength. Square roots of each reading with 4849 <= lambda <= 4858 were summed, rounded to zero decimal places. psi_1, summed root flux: 14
